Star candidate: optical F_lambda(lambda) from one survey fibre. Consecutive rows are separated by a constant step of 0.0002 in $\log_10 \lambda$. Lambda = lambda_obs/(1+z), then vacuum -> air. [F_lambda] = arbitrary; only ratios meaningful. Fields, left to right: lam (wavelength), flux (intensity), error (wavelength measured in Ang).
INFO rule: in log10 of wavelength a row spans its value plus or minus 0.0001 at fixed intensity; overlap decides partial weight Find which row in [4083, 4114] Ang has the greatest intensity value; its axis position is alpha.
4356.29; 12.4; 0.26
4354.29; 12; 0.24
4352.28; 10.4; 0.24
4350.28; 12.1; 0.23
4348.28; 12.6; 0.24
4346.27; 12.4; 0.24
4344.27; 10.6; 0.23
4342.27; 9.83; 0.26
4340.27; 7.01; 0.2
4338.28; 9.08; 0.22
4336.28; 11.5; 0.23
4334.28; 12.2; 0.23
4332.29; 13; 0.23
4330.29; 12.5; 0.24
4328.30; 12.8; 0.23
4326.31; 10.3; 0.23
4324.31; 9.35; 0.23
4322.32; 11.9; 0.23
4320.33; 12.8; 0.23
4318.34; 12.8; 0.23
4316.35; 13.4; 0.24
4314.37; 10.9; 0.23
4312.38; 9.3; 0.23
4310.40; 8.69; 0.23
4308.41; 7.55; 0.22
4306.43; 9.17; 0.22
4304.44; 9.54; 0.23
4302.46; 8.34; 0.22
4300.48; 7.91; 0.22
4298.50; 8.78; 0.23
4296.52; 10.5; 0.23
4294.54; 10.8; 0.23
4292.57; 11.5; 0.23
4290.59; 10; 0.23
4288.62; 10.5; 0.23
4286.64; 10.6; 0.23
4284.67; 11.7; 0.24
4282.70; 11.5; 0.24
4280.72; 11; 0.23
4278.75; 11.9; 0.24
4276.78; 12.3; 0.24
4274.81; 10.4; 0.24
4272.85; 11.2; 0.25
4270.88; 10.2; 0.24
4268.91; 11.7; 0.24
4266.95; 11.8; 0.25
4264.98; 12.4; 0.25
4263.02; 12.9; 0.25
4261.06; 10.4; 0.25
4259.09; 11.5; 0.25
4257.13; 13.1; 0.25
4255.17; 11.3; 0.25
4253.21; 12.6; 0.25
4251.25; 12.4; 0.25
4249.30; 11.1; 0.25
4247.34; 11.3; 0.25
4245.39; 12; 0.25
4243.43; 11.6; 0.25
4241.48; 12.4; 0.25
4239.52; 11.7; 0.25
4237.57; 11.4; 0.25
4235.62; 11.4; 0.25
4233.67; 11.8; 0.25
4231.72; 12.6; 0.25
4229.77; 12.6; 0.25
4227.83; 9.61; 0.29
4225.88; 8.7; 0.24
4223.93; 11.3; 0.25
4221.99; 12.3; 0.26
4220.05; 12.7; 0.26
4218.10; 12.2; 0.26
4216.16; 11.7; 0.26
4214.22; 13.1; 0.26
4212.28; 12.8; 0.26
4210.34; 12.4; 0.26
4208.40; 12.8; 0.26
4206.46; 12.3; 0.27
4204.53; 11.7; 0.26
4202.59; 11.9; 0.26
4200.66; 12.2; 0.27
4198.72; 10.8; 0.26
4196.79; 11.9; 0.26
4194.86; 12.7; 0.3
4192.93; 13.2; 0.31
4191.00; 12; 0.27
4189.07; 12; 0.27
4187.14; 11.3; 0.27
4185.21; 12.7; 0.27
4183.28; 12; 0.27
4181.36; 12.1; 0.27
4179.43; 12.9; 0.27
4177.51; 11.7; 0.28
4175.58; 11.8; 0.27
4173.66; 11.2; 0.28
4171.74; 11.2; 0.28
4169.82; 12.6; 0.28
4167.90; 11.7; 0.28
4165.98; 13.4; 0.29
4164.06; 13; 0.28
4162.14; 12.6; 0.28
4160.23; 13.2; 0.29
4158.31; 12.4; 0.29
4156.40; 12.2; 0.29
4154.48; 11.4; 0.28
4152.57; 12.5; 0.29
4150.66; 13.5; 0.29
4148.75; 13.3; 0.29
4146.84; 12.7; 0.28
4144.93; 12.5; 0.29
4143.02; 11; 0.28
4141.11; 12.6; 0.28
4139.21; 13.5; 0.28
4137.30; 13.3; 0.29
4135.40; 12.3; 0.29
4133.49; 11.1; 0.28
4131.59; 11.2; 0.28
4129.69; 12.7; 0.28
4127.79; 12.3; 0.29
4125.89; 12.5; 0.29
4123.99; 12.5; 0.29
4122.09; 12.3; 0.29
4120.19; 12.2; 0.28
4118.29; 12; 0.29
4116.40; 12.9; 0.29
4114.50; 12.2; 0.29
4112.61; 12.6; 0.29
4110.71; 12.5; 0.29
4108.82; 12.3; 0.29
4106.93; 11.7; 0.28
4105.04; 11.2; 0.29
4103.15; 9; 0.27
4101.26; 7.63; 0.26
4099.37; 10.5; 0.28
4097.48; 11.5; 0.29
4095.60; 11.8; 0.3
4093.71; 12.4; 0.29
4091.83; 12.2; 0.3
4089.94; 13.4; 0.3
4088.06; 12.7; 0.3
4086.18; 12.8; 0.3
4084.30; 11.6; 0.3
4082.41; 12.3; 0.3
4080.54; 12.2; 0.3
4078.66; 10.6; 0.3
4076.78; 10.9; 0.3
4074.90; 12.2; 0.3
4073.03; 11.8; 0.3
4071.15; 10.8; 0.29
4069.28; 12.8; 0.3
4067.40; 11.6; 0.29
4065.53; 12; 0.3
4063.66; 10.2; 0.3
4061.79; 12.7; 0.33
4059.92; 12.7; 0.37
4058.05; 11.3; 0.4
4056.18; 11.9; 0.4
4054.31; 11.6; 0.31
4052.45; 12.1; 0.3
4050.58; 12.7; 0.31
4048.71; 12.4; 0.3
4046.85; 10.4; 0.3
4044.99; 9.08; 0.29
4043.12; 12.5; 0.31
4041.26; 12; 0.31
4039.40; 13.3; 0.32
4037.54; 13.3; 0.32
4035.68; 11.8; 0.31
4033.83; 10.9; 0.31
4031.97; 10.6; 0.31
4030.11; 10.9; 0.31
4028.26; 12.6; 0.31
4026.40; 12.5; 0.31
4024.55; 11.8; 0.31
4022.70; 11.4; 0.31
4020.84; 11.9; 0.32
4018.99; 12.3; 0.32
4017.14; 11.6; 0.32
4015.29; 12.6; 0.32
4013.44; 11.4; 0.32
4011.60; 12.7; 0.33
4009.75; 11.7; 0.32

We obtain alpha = 4089.94 Ang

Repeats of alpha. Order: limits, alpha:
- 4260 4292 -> 4263.02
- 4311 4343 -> 4316.35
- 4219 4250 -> 4220.05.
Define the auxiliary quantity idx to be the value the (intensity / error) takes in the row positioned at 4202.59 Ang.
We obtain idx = 46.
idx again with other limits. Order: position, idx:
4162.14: 45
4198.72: 42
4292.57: 50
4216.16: 45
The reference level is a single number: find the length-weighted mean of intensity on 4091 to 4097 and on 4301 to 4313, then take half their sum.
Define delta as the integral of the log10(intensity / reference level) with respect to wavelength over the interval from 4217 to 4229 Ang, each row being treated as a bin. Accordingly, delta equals 0.3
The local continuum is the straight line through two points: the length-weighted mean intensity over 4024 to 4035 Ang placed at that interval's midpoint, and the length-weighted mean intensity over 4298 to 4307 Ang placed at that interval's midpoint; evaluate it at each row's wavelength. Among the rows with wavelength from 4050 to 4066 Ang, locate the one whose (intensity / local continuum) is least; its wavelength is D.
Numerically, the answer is 4063.66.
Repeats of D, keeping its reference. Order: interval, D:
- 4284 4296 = 4290.59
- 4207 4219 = 4216.16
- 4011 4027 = 4013.44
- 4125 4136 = 4133.49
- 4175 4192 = 4187.14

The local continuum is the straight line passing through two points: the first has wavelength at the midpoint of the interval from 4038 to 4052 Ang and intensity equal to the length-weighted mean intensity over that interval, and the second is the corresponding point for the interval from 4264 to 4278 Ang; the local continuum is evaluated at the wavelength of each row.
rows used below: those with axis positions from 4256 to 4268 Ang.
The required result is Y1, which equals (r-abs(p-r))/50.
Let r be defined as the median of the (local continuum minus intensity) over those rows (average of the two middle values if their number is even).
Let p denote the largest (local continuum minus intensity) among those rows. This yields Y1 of -0.047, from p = 1.06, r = -0.7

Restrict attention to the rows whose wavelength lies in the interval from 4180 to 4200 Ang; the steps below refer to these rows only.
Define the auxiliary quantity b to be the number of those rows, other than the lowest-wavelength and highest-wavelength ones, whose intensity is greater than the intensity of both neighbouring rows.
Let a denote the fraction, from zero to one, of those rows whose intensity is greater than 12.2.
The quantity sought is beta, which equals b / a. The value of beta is 7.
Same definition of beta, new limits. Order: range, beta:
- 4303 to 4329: 3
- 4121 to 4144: 3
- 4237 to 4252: 8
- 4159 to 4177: 4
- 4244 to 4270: 8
